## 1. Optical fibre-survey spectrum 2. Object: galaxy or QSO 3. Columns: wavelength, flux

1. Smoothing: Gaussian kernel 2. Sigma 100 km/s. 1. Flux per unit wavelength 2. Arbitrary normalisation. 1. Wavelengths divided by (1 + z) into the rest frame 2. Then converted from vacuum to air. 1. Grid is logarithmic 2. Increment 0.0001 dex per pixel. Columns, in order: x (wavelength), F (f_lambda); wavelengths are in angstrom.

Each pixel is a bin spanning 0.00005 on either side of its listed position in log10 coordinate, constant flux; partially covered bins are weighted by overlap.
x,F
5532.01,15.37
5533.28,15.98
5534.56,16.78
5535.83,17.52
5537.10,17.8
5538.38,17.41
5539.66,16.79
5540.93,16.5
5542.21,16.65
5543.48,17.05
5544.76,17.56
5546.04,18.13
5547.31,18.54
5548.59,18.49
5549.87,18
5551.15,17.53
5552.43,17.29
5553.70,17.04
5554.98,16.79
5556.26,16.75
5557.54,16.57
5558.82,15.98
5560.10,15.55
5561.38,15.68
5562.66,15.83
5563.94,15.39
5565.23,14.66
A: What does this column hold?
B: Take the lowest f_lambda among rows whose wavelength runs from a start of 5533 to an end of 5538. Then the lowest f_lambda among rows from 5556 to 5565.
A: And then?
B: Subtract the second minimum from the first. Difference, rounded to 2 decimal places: 0.59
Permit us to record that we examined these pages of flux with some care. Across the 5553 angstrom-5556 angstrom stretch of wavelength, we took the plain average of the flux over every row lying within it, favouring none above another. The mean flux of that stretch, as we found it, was 16.9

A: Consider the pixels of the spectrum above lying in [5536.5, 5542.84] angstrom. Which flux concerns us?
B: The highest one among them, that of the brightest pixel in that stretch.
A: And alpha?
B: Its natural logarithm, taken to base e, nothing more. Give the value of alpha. 2.88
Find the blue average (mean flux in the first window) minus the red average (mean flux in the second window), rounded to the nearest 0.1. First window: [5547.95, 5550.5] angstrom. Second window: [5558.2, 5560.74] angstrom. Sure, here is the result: 2.5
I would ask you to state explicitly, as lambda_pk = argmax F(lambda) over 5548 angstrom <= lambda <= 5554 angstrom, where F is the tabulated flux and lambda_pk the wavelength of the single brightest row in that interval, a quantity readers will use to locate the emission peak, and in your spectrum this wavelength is 5548.59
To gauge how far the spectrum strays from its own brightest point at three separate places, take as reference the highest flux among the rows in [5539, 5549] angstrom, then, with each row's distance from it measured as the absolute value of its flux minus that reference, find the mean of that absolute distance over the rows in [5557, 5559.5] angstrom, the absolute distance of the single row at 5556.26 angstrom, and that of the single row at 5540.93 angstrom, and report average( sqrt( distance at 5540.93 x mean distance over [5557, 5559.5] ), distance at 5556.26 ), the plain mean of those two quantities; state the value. 2.0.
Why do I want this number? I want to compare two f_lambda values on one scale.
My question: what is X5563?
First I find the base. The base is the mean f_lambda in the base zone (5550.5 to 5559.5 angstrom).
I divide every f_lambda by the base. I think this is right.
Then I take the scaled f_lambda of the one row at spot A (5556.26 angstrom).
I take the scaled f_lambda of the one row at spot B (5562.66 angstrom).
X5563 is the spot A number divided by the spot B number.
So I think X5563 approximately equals 1.06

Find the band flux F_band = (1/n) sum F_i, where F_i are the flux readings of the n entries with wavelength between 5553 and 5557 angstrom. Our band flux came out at 16.9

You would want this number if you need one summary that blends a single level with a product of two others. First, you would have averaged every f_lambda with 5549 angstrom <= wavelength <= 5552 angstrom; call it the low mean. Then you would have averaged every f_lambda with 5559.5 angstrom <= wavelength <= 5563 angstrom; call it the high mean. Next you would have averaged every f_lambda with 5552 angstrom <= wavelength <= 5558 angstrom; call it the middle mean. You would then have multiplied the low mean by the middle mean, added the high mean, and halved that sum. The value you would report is 158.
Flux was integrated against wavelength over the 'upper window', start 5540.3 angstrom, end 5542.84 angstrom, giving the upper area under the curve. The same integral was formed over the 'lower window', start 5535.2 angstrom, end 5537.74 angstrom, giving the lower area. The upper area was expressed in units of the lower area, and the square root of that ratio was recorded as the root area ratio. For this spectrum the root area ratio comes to 0.97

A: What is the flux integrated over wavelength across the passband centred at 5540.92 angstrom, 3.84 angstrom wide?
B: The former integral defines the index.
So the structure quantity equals 64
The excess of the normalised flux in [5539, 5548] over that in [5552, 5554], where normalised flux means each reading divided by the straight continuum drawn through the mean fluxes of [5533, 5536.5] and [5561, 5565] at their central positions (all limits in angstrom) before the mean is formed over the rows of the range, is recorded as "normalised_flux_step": -0.02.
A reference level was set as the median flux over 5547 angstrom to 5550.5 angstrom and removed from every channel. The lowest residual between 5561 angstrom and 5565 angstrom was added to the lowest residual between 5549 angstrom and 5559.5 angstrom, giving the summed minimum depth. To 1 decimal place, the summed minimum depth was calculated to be -5.6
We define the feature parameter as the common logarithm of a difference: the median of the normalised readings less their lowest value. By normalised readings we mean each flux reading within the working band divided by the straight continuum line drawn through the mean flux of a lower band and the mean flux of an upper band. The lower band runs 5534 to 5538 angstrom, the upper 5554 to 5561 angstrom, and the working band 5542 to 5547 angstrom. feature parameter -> -1.36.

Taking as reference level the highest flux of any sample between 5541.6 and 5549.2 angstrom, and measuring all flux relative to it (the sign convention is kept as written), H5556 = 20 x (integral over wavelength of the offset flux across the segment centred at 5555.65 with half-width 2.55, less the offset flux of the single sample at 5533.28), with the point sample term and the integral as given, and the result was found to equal -128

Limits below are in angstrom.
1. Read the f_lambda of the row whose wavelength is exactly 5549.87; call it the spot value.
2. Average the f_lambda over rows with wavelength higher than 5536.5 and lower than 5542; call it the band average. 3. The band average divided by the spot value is 0.95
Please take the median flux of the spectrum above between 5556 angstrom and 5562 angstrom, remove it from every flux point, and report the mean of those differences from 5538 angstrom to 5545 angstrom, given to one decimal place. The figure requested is 1.0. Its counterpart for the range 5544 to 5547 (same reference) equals 1.9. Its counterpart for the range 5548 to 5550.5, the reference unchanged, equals 2.3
